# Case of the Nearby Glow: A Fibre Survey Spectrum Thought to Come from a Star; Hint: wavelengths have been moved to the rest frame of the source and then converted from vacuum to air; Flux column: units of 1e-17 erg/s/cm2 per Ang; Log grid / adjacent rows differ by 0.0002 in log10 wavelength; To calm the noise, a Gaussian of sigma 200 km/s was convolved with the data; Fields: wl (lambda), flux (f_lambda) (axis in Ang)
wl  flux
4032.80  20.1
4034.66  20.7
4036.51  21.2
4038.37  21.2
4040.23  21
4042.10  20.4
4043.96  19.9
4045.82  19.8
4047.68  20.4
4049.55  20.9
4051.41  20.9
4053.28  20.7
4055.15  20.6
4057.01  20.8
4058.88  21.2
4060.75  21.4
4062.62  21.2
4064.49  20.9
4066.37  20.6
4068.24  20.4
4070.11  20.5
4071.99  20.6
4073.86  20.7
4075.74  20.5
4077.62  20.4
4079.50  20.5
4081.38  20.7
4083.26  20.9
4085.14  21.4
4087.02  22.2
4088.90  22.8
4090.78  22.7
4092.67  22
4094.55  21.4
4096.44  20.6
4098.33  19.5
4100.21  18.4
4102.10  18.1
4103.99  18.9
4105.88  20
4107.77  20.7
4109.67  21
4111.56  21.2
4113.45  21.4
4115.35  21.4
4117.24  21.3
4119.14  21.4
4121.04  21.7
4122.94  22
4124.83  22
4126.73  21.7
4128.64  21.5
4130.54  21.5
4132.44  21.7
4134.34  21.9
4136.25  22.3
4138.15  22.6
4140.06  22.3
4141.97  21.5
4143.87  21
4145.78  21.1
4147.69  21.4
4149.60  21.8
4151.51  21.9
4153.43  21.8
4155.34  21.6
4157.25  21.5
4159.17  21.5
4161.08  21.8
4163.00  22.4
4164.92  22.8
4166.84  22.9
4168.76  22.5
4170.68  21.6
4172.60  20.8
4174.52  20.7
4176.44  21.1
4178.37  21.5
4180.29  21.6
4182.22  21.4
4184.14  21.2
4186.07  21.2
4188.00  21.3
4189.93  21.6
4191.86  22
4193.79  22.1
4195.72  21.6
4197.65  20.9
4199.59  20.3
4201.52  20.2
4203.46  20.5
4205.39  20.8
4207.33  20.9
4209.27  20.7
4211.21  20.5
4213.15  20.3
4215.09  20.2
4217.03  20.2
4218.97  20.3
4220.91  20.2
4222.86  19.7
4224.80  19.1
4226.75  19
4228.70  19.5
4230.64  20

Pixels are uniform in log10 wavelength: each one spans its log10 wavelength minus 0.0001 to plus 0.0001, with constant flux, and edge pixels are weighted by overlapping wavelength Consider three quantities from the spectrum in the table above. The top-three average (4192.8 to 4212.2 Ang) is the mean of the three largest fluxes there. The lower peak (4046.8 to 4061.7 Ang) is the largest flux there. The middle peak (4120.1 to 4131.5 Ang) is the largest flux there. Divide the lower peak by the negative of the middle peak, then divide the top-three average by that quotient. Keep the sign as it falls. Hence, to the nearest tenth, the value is -22.1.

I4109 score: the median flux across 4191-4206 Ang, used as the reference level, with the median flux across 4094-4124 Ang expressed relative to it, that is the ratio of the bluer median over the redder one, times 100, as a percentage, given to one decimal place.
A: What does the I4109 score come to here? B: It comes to 101.2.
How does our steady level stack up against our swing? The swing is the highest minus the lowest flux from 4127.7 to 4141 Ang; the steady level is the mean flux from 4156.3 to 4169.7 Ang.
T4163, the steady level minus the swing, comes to 21.1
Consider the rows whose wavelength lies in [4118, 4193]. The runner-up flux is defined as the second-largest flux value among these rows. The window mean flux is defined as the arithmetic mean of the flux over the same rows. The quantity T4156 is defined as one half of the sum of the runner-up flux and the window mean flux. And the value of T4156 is 22.2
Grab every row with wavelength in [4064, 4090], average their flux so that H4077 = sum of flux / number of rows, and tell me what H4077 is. 20.9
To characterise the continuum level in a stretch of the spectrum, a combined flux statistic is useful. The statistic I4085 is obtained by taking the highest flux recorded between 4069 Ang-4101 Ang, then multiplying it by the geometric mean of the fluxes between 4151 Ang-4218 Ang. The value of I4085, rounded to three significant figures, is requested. 486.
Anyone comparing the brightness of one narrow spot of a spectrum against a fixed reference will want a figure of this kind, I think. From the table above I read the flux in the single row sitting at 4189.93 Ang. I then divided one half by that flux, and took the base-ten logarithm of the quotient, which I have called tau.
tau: -1.64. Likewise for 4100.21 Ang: -1.57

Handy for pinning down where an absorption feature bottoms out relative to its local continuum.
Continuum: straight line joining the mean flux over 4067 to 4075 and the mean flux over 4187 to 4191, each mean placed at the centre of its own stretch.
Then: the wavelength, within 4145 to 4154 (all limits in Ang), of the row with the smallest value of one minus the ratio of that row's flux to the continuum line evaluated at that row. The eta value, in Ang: 4151.51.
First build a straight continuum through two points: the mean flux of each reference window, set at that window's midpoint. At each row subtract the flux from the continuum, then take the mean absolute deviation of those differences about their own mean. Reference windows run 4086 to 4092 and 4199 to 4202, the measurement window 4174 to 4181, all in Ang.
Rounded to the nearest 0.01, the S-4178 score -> 0.36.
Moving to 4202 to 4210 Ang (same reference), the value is 0.14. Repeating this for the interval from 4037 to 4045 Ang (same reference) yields 0.44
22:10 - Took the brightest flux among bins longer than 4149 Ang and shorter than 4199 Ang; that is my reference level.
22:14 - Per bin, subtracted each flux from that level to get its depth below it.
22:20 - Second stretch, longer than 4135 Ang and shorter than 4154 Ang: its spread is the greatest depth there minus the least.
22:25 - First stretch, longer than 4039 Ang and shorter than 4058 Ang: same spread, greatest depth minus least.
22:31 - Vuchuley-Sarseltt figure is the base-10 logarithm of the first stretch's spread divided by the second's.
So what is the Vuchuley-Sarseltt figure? -0.12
